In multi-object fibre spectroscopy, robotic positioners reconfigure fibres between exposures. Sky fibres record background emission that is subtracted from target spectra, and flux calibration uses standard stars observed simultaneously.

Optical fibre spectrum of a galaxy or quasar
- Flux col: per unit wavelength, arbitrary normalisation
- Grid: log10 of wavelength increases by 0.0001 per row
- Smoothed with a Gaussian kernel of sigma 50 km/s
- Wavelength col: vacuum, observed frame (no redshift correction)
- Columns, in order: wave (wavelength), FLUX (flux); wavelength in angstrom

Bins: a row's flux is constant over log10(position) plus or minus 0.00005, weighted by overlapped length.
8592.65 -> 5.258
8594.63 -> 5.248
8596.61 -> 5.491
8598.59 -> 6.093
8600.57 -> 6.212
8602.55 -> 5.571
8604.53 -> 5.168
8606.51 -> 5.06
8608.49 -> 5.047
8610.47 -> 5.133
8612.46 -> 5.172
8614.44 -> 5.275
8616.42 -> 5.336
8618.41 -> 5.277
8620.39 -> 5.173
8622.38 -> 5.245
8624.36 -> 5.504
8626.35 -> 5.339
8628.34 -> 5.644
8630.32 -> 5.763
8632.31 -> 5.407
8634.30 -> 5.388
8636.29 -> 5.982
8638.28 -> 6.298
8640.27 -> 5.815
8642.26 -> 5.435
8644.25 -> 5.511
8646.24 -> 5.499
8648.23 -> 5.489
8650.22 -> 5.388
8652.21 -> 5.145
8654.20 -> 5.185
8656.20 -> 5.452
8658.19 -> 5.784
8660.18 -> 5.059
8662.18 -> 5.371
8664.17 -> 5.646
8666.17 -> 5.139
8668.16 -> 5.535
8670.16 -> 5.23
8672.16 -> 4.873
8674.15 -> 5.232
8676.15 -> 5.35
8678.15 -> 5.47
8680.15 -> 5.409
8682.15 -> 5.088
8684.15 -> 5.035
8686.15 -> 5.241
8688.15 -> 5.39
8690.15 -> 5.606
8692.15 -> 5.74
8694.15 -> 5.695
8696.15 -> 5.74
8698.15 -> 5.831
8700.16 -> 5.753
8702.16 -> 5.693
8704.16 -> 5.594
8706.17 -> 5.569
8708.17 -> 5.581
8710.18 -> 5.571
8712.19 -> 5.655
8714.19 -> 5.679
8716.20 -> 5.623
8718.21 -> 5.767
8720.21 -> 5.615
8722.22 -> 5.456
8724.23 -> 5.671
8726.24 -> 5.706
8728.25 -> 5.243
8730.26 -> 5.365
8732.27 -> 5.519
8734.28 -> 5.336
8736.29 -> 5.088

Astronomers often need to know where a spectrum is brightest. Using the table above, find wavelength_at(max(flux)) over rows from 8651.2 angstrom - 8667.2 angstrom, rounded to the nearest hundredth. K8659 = 8658.19 angstrom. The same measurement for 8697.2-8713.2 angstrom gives 8698.15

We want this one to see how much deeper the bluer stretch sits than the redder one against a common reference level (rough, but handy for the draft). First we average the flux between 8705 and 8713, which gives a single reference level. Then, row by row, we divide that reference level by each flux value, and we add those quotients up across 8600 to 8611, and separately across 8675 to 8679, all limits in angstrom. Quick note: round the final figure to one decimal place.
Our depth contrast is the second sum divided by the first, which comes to 0.3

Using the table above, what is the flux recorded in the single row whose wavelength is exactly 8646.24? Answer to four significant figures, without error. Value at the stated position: 5.499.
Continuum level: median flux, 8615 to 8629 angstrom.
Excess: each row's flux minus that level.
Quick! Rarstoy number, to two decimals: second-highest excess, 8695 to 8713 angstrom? 0.42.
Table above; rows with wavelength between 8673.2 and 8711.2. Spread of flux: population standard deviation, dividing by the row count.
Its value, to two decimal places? 0.23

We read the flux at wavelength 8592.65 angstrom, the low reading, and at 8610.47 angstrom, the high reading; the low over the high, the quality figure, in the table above 1.02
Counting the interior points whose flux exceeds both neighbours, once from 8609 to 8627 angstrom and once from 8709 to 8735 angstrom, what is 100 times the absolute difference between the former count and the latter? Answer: 200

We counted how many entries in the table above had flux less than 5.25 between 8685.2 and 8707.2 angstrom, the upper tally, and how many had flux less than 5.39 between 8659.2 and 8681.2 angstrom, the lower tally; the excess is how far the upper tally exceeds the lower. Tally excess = -6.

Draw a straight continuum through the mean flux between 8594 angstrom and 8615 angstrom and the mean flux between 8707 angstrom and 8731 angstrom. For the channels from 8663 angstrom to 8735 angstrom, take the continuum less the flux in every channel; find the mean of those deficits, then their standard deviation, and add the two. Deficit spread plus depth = 0.28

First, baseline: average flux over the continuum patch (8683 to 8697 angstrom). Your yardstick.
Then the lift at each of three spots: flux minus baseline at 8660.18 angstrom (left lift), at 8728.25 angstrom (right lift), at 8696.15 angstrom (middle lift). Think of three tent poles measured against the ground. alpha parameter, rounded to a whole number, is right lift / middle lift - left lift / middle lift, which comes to 1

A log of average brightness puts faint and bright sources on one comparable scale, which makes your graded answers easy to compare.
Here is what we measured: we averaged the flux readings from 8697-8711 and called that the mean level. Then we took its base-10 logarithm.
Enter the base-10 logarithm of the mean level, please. 0.753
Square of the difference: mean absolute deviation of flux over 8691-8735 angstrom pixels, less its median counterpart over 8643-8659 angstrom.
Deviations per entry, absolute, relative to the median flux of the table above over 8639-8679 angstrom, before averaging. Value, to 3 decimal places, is 0.017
